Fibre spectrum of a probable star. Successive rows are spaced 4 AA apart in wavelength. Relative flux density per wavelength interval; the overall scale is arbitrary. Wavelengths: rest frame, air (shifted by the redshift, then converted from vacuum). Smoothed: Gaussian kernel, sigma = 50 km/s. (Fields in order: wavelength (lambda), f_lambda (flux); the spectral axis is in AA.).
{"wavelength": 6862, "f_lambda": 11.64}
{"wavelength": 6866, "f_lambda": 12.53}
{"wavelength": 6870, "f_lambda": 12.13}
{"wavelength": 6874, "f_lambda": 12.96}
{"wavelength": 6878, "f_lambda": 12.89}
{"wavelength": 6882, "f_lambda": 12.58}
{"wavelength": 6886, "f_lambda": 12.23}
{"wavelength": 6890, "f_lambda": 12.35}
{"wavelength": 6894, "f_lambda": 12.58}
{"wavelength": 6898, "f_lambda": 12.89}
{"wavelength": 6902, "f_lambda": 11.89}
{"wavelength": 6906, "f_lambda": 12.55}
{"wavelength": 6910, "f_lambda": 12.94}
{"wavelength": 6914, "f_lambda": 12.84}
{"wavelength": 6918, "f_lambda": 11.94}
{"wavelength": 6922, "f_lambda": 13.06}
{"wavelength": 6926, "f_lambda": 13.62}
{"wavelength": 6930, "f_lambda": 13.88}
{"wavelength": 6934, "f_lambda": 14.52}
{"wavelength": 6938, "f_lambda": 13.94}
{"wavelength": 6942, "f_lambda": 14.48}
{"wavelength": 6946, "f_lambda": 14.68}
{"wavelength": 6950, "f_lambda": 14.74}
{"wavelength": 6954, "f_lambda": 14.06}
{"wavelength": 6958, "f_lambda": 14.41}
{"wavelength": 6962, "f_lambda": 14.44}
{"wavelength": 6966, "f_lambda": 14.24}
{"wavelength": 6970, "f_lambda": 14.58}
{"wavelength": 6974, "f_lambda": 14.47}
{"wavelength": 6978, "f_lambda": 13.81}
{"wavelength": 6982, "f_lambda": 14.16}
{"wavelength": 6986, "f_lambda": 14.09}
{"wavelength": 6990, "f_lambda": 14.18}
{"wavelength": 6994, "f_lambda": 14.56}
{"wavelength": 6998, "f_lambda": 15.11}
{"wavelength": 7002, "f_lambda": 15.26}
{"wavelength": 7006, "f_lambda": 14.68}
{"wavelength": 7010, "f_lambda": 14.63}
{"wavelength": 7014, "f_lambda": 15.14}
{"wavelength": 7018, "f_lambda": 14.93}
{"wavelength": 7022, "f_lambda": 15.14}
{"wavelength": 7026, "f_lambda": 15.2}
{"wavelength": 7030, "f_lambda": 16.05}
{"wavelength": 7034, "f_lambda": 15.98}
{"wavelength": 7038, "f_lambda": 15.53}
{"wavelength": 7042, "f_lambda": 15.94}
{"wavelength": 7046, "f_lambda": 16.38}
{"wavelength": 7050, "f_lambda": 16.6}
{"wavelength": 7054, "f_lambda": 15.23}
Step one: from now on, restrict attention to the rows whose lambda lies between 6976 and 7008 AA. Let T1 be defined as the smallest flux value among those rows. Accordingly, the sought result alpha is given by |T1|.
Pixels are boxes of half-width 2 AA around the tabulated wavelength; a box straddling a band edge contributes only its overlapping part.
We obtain 13.8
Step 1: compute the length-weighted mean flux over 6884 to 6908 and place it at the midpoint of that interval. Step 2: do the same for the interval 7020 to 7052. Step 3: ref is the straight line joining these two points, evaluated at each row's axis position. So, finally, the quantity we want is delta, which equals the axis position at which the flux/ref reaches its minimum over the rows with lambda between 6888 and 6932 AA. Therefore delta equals 6918 AA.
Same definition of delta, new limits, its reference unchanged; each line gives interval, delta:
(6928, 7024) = 6978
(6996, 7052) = 7010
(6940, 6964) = 6954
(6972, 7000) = 6978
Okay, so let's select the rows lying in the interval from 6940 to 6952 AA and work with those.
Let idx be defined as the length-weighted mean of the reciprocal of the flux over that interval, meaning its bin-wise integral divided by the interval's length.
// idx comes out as 0.068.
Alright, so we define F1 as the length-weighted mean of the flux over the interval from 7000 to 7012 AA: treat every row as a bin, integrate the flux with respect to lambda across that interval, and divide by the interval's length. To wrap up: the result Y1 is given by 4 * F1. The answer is 59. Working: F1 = 15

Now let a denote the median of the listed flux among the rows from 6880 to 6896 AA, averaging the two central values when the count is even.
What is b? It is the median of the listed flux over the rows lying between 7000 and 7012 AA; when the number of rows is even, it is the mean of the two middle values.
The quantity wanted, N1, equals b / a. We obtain 1.18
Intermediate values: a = 12.5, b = 14.7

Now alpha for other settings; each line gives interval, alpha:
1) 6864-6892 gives 12.1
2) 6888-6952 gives 11.9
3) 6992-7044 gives 14.6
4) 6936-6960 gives 13.9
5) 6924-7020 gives 13.6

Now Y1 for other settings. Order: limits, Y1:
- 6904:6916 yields 51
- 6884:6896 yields 50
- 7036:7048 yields 64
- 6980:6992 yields 57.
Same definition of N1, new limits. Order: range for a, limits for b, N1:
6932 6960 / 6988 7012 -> 1.01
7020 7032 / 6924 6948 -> 0.93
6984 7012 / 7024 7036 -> 1.09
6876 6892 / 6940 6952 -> 1.18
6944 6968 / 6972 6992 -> 0.98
